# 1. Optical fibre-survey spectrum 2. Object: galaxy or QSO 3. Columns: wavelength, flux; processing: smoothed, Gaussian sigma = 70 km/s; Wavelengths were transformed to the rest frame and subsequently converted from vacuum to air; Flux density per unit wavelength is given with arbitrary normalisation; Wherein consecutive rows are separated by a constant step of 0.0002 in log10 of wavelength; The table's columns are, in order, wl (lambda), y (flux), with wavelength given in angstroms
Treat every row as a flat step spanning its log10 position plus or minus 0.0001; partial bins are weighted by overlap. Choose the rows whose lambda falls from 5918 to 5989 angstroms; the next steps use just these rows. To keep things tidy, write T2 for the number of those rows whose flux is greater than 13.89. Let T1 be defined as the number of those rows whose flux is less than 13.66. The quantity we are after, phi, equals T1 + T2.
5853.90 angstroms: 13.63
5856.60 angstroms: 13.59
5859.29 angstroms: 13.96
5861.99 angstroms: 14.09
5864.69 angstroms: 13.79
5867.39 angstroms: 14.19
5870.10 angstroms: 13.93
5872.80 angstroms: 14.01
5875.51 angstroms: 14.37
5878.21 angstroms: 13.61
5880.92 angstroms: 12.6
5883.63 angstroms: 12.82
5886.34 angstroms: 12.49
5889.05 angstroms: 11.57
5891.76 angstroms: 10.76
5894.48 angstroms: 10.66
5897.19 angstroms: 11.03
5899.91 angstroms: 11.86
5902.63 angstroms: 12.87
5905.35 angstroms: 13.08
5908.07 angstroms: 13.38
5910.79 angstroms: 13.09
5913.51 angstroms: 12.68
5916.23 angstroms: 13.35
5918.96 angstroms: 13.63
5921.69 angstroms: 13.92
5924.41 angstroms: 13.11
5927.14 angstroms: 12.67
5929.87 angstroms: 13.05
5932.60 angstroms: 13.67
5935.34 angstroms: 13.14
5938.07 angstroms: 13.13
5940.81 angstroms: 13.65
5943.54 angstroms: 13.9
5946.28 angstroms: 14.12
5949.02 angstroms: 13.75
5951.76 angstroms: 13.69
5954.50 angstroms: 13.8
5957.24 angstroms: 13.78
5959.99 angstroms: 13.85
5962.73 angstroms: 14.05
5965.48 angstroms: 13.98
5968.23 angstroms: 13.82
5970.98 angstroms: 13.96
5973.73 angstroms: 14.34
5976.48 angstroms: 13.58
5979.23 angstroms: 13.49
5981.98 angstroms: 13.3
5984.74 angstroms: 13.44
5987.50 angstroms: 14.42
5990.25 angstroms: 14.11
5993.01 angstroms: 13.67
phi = 19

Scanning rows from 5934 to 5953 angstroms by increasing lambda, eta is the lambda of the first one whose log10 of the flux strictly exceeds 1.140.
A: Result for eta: 5943.54 angstroms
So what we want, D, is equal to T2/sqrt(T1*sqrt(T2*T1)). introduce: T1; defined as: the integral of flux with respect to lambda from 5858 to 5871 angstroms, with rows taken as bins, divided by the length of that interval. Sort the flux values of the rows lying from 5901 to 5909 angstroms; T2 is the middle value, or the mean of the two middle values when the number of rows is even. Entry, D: 0.951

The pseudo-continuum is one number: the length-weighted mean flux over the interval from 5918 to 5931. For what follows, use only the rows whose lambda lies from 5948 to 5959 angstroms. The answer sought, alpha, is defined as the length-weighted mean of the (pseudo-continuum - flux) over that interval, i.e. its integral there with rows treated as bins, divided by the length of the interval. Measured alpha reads -0.5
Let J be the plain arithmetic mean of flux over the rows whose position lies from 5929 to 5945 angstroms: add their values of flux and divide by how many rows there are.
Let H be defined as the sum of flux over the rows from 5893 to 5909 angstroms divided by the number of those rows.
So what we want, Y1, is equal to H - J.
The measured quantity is -1.28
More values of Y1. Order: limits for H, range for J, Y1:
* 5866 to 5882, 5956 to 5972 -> -0.12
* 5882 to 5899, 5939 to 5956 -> -2.26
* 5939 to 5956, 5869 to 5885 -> 0.26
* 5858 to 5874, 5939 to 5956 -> 0.18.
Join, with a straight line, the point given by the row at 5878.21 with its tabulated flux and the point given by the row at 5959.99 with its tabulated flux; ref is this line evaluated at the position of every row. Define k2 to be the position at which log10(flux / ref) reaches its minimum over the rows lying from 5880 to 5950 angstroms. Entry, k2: 5894.48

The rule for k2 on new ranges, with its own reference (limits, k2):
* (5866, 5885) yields 5880.92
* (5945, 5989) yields 5981.98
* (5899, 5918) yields 5899.91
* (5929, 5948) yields 5929.87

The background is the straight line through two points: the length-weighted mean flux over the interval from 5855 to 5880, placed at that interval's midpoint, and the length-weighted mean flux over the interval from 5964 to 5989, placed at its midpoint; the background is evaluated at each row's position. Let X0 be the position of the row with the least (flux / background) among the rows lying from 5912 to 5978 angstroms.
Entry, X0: 5913.51 angstroms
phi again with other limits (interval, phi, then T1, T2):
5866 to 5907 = 15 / 11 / 4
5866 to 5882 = 6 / 2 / 4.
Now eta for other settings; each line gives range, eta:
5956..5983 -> 5959.99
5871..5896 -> 5872.80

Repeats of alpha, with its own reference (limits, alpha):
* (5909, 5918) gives 0.2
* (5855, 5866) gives -0.6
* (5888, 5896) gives 2.3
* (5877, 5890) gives 0.6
